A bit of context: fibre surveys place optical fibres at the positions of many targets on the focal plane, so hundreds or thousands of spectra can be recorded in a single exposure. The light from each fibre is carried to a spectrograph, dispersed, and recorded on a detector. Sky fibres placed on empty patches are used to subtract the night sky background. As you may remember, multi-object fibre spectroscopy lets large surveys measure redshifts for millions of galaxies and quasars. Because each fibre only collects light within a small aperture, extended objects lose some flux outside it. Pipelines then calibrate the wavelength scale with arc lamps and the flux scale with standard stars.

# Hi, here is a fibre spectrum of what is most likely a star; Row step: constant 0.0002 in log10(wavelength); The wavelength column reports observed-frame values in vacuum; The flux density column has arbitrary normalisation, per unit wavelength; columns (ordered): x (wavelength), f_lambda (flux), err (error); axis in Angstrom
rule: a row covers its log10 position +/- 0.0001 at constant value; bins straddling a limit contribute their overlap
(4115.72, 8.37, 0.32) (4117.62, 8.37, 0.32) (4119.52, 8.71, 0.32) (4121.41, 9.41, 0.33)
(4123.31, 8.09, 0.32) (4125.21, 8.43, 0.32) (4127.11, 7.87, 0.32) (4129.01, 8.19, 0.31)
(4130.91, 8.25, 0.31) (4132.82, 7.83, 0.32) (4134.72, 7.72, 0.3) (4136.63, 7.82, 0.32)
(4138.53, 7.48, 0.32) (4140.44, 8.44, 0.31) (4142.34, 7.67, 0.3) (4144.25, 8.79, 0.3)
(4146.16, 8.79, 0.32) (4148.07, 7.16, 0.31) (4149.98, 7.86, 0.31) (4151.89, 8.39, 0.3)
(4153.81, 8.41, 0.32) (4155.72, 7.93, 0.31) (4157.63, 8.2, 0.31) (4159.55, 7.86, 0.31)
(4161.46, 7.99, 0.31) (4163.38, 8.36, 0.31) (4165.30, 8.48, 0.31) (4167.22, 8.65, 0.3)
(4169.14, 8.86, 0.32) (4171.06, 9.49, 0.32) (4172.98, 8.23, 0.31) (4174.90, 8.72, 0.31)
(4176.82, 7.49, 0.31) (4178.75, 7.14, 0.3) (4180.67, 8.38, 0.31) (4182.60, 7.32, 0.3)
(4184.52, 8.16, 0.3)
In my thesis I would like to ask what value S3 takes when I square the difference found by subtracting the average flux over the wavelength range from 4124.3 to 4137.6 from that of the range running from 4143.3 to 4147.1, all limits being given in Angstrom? 0.60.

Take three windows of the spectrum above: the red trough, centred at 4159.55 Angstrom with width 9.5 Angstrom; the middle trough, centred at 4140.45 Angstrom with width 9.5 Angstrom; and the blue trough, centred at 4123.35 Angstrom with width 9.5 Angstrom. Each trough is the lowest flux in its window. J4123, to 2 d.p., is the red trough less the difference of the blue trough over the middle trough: 7.47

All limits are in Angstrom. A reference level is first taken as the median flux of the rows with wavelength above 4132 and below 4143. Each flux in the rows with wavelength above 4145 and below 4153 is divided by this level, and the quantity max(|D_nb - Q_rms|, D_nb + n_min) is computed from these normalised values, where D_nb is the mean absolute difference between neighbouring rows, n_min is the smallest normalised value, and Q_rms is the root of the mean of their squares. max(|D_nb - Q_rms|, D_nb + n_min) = 1.044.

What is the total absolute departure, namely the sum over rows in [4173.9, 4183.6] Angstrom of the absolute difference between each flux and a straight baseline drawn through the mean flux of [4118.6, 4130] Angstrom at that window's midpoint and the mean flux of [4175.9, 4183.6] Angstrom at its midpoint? 2.7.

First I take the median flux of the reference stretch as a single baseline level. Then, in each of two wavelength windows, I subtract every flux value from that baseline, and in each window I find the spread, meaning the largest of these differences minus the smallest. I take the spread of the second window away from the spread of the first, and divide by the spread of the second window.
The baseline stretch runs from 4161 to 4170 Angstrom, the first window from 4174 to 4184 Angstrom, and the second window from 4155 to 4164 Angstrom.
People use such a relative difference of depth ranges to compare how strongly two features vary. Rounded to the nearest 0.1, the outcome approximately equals 2.2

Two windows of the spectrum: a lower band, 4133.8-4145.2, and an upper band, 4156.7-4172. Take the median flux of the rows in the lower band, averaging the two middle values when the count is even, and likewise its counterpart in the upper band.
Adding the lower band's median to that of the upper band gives 16.2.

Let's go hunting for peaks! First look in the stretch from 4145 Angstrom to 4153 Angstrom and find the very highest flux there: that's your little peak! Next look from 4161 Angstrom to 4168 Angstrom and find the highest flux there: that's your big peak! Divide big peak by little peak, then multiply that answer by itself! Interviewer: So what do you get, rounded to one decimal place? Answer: 1.0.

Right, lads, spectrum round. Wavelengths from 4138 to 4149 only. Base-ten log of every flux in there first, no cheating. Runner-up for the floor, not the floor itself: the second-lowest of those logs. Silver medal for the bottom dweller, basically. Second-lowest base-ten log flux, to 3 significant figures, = 0.874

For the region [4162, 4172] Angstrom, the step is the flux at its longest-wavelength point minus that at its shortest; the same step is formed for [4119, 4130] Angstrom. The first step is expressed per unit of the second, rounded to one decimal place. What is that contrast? -2.2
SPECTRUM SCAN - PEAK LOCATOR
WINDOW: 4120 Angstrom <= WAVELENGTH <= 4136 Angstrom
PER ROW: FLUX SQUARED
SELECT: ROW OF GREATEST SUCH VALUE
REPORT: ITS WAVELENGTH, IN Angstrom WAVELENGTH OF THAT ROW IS 4121.41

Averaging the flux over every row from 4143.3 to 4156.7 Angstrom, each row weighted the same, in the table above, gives 8.2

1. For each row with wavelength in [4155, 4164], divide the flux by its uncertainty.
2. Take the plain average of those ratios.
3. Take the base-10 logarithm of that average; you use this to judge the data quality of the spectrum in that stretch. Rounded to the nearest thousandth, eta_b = 1.415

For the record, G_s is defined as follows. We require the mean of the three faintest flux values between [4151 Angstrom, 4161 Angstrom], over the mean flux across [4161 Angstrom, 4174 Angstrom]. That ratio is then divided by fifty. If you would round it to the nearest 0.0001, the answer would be 0.0186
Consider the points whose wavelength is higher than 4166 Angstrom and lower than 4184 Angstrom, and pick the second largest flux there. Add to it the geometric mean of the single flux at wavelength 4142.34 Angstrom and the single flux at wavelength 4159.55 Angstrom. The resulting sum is 16.6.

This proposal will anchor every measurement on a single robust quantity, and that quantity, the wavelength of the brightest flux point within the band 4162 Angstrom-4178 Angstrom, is 4171.06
